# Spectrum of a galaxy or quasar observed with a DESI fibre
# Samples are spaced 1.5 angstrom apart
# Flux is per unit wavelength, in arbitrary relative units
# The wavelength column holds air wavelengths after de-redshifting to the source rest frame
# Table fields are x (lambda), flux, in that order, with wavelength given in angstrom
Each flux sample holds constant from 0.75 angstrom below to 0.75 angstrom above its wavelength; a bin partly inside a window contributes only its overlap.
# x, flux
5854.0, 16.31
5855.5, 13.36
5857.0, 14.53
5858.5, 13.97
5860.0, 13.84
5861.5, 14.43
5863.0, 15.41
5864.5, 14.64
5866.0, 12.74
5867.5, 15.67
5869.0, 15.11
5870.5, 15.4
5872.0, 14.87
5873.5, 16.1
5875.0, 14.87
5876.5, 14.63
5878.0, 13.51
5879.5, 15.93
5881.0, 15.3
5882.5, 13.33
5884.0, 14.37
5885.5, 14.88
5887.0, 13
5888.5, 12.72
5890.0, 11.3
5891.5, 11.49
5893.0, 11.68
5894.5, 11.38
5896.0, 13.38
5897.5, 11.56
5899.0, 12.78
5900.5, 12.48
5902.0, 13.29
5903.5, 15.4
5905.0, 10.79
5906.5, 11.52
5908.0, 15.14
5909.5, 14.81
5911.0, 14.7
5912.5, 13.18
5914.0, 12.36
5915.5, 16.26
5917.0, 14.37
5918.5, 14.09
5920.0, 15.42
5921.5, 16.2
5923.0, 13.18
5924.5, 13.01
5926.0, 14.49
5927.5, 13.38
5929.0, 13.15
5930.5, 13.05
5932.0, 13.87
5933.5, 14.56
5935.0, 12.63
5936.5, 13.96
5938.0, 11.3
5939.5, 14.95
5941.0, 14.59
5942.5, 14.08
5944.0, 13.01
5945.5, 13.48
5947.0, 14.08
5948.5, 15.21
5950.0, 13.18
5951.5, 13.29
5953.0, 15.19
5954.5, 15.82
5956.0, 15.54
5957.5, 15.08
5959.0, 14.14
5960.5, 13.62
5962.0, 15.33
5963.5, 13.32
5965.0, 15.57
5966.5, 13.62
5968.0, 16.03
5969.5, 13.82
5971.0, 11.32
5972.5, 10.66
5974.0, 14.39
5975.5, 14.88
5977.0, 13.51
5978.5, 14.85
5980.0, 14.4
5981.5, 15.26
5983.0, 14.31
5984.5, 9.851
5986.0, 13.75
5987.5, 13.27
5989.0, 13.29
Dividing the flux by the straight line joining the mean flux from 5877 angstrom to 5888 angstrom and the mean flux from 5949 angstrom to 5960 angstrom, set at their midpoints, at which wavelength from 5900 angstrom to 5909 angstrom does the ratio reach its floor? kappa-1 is 5905.0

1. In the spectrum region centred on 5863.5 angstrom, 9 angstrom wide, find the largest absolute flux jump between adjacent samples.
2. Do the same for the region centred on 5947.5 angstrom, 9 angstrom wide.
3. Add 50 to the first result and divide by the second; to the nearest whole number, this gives 26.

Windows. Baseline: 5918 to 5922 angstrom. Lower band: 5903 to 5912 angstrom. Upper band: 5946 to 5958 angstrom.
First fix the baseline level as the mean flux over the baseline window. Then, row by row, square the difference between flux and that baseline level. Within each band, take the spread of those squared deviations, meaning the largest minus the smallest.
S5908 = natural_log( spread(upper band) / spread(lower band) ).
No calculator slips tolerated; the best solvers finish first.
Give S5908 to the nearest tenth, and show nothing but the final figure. -1.5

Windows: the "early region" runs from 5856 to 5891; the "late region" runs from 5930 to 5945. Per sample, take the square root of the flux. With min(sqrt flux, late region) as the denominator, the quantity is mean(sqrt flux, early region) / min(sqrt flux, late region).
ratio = 1.13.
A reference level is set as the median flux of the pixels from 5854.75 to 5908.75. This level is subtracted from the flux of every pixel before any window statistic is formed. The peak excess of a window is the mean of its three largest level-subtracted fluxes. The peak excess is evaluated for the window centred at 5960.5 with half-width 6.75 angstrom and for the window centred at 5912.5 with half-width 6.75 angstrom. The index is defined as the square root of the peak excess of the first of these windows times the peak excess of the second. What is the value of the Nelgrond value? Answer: 1.61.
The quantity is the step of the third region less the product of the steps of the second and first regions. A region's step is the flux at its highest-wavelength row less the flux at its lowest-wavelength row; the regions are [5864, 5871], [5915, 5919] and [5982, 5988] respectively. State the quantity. 0.6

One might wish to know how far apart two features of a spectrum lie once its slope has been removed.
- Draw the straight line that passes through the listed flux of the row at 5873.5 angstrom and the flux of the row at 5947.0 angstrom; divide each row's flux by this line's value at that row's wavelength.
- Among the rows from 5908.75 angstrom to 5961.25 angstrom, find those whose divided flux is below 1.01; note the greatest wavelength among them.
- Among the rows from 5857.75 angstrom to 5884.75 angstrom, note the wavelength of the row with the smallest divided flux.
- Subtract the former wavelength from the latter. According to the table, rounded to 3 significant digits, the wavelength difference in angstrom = -94.5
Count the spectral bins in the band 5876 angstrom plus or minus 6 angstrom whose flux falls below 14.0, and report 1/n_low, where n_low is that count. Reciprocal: 1.0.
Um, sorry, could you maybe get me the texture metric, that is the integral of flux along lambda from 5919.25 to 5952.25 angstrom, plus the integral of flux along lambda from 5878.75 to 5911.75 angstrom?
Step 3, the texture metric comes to 893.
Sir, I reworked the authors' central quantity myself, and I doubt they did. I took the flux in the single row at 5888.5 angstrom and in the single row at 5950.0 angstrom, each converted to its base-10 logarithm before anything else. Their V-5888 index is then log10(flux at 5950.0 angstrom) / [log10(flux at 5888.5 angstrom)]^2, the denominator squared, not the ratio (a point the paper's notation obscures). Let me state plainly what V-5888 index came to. 0.92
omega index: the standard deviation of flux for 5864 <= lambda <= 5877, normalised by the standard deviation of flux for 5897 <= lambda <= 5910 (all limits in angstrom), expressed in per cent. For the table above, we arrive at 56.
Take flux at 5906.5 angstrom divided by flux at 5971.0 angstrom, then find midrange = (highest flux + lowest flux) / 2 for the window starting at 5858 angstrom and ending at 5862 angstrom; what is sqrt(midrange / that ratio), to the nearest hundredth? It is 3.73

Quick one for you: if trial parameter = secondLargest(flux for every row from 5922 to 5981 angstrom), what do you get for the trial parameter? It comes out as 15.82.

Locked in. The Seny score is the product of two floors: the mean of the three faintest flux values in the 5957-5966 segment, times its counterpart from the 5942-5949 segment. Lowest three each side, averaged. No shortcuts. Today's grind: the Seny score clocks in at 185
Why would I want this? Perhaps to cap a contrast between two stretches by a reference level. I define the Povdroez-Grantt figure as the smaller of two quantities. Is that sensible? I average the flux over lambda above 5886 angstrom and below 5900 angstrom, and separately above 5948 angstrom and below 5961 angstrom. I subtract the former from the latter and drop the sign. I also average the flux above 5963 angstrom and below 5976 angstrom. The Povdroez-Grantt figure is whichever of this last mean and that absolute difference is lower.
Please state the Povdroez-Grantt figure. 2.4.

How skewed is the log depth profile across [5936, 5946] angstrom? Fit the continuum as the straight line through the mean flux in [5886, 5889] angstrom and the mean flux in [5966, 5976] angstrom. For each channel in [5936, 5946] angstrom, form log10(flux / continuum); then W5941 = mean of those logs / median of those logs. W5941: 0.4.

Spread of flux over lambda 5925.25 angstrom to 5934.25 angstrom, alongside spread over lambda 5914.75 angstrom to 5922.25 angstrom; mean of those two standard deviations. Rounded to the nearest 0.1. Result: 0.8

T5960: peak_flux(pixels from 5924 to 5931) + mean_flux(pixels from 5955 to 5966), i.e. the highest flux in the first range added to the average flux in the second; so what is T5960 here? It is 29.1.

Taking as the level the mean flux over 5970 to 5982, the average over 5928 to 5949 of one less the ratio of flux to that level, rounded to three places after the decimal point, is -0.004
